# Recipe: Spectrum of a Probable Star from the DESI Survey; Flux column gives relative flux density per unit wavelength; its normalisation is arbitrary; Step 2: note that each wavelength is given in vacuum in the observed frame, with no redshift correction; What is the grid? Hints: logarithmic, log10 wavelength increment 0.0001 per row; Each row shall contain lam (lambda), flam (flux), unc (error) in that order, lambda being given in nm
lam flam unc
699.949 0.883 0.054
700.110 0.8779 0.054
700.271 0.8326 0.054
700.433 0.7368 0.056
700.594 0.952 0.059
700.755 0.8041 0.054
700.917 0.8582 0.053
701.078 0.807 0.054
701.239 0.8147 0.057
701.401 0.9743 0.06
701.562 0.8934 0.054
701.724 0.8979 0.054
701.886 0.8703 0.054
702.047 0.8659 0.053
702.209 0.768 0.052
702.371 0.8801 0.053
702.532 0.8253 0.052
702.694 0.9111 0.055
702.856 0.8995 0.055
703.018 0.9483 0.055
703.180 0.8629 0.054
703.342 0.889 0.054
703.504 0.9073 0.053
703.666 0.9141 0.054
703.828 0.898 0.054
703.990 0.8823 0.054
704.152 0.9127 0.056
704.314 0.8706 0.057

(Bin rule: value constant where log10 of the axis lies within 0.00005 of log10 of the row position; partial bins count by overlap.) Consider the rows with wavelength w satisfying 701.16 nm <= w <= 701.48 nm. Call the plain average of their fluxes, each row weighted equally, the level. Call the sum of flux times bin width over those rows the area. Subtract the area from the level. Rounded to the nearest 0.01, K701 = 0.61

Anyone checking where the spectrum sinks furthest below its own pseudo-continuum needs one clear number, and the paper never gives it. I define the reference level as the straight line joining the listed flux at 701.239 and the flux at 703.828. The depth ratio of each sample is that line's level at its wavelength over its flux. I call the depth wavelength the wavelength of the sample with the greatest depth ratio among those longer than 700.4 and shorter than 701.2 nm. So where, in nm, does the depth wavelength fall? 700.433 nm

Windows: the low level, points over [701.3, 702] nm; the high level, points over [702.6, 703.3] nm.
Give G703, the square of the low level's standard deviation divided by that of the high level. 1.7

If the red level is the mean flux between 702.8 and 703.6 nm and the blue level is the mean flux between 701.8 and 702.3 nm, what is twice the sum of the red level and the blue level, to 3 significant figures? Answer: 3.47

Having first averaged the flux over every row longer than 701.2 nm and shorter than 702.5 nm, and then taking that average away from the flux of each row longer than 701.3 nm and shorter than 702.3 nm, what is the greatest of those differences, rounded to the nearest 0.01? 0.10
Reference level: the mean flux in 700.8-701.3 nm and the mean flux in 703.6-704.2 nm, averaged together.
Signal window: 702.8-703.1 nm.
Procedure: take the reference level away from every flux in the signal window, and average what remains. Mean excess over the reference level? 0.06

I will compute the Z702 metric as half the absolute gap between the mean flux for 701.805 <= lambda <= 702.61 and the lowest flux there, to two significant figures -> 0.037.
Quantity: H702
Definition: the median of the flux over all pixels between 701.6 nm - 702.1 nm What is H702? 0.870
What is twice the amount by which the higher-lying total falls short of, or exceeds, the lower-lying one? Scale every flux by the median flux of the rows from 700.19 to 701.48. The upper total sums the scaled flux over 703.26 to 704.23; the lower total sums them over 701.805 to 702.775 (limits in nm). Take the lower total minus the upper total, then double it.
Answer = -0.7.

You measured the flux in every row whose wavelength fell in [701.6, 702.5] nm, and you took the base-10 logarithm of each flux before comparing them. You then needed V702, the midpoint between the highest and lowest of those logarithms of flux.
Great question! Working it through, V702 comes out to -0.081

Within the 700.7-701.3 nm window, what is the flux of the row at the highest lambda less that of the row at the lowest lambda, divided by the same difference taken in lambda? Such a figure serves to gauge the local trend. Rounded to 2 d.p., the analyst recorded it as 0.02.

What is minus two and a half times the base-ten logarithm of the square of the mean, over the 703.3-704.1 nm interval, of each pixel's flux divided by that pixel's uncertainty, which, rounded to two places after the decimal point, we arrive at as -6.11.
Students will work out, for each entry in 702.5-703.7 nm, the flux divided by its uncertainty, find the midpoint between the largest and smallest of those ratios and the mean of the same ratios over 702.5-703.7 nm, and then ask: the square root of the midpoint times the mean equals 16.56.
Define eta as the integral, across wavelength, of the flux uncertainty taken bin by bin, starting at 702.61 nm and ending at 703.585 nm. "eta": 0.053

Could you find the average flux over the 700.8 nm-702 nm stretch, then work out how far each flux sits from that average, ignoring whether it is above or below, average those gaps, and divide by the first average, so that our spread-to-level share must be 0.05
